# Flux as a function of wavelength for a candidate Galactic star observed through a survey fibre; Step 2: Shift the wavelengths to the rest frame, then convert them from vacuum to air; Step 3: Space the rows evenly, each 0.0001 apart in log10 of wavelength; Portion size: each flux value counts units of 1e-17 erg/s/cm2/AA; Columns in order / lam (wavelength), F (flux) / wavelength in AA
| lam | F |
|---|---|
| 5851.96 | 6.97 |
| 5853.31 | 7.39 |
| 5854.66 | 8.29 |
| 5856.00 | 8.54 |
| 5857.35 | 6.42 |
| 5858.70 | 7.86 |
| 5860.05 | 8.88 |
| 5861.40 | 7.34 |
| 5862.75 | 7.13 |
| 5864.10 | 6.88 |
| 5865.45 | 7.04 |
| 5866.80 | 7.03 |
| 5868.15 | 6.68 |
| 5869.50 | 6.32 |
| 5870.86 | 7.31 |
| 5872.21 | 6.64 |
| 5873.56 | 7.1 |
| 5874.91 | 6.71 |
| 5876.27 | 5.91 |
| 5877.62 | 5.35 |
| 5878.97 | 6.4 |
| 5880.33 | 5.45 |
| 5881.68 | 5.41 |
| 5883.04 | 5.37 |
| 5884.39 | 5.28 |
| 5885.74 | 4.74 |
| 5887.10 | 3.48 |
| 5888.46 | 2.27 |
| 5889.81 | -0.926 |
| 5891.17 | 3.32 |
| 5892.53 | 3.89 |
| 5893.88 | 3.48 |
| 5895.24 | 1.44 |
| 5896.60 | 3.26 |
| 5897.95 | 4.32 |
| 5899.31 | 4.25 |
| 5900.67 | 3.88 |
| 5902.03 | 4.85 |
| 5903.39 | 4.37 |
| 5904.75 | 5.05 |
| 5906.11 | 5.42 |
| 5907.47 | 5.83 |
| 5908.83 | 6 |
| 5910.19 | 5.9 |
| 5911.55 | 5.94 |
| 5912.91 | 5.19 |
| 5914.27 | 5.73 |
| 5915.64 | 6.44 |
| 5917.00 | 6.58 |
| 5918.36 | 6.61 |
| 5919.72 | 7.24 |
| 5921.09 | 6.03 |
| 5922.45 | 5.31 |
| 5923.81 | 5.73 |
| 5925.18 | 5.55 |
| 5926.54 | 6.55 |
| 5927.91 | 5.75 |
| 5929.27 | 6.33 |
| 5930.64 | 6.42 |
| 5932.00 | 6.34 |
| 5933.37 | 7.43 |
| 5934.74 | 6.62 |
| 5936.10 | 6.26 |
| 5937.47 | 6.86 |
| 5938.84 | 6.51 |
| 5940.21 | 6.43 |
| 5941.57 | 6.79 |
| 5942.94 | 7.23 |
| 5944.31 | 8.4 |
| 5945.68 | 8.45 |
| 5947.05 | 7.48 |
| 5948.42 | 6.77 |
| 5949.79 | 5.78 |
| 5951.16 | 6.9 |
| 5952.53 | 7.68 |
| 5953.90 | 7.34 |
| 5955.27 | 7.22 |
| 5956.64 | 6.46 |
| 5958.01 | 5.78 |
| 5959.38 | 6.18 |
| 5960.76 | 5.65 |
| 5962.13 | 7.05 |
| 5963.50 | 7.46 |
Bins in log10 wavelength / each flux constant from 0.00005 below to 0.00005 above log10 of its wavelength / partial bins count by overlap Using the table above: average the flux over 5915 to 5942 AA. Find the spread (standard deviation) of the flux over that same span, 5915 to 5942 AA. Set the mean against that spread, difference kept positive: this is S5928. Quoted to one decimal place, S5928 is 5.9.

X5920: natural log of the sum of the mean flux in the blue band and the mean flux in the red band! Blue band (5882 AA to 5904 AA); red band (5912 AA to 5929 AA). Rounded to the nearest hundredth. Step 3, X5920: 2.27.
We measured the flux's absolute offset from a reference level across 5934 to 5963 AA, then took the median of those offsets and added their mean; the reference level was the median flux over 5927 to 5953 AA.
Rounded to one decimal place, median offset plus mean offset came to 1.0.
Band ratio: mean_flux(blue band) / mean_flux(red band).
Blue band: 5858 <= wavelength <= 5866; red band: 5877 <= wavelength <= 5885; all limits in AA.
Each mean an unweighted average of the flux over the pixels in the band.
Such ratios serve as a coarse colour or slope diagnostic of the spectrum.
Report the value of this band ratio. 1.36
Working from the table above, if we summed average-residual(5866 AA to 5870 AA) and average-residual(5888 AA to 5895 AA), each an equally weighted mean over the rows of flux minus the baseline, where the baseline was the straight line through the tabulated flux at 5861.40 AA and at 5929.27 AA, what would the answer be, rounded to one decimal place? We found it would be -5.1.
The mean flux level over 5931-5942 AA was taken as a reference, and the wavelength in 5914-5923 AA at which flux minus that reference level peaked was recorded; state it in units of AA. 5919.72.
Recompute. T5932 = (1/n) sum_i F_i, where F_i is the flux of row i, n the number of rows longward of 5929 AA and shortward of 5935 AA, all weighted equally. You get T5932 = 6.6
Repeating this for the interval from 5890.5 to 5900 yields 3.4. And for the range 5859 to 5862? 8.1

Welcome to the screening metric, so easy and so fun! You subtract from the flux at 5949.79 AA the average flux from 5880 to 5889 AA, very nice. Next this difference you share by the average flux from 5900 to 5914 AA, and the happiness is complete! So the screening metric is 0.23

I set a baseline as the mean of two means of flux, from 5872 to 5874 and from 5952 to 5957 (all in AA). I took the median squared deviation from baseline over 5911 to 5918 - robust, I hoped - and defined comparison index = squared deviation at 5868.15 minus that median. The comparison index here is -1.1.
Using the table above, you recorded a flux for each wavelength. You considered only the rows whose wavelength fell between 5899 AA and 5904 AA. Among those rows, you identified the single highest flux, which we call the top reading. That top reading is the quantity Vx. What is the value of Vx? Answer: 4.85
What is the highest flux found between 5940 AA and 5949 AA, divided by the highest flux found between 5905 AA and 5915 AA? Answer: 1.4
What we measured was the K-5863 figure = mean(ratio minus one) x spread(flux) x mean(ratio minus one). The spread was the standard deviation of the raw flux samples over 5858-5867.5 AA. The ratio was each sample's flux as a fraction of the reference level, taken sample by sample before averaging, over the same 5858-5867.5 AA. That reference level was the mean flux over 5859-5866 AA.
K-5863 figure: 0.00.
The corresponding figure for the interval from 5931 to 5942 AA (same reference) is 0.00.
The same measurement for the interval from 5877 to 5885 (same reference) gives 0.03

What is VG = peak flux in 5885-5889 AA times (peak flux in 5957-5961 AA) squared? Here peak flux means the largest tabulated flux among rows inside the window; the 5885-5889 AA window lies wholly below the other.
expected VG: 181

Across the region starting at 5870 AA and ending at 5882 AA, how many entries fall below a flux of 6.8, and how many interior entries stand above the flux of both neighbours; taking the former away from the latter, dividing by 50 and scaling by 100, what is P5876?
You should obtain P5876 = -10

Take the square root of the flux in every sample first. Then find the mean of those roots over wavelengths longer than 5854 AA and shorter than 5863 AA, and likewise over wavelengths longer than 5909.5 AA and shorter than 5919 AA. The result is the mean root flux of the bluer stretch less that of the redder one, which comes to 0.33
